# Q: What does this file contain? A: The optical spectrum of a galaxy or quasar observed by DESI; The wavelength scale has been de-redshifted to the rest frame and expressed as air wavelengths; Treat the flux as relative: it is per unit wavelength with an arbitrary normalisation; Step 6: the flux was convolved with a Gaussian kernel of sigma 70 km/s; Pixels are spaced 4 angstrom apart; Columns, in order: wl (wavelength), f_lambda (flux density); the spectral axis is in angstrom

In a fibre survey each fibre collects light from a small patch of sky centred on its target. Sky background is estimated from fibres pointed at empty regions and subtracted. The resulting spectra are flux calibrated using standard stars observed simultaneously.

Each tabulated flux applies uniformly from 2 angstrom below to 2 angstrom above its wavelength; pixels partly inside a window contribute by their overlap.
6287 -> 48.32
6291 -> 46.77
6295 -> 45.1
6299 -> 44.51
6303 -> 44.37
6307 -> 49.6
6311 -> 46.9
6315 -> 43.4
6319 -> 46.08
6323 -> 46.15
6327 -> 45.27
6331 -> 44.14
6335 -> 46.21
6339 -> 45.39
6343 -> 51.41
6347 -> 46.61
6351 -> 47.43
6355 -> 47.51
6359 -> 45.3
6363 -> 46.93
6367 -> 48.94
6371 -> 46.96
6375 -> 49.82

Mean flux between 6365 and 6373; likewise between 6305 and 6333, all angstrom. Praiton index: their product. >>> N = 2203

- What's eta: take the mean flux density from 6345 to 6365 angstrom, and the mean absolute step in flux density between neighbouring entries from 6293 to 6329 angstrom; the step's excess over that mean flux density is -44.8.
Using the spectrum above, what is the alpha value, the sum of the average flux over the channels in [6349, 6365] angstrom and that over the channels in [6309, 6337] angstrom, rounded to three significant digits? 92.2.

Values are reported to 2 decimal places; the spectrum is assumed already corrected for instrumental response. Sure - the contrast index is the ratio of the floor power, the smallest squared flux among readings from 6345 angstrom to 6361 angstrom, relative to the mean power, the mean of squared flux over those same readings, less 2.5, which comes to -1.56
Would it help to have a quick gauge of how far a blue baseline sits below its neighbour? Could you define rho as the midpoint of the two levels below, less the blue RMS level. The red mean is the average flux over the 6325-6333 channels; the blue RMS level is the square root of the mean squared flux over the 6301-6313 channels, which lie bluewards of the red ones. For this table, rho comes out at -1.2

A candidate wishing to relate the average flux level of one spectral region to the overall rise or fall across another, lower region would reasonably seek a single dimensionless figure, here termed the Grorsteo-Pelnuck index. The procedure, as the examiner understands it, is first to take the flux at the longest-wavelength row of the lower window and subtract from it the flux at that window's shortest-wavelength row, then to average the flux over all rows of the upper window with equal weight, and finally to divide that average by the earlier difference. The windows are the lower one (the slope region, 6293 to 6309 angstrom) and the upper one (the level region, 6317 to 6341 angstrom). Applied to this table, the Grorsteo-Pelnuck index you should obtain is 10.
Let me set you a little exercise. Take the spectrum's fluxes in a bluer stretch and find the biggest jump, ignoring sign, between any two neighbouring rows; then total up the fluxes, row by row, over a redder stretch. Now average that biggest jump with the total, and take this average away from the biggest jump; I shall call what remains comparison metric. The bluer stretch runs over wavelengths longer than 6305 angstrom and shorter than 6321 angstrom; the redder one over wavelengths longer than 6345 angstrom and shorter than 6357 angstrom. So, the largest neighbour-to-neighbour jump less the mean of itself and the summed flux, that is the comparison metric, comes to -69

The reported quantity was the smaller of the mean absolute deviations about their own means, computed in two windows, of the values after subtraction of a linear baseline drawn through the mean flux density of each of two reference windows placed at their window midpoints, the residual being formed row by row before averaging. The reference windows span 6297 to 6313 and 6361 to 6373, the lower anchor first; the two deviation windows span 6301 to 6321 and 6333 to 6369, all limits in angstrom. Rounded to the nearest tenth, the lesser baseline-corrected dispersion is 1.3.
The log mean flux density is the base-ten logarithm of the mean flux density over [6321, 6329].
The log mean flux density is 1.66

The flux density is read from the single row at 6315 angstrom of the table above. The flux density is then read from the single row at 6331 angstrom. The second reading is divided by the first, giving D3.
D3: 1.02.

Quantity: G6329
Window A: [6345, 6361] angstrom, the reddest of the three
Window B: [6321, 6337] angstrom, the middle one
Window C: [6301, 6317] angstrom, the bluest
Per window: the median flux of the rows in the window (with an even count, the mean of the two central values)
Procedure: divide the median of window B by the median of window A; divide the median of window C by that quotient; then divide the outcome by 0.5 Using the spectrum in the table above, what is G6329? 93.9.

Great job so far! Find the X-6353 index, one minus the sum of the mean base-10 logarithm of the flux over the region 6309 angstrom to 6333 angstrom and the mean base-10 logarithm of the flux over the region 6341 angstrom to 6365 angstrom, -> -2.33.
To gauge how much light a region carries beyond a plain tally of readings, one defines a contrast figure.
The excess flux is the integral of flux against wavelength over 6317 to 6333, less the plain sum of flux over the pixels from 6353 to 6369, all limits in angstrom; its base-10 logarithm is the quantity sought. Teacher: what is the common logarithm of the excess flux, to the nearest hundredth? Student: 2.73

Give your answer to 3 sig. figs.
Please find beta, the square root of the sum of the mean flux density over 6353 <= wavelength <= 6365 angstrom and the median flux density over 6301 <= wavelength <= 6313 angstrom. 9.67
